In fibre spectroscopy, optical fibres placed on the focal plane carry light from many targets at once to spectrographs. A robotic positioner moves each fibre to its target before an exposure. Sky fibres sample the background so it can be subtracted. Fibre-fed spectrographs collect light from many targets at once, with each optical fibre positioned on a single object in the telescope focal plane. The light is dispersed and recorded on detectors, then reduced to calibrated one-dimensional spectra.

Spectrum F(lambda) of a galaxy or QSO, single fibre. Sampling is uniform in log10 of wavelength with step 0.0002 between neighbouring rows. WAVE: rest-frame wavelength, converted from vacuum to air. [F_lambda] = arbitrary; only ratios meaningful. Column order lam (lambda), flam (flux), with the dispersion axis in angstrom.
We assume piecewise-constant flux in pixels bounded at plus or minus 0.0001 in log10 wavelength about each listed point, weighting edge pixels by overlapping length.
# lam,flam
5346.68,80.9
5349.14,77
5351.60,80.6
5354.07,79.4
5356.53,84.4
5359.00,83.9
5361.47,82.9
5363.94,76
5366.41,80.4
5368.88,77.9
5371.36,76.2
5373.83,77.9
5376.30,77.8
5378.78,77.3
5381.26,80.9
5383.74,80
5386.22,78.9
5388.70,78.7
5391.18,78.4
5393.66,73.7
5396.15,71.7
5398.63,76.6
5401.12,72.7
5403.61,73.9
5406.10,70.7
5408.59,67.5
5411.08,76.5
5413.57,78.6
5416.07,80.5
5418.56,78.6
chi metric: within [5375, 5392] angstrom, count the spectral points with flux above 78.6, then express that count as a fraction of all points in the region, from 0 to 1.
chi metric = 0.6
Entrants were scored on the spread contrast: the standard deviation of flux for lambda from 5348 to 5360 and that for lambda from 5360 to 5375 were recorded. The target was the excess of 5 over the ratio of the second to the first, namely 4.1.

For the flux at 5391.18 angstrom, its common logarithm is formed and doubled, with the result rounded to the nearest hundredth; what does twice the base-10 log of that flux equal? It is 3.79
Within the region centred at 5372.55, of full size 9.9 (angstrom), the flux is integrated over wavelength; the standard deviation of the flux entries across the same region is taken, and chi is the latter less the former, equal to -766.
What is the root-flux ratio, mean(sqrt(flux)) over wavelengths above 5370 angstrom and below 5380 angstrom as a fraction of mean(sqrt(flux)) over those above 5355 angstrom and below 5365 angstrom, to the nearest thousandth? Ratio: 0.972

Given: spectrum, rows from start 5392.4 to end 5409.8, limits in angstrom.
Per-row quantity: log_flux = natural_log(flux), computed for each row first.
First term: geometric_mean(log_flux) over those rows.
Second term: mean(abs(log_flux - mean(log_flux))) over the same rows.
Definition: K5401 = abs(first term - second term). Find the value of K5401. 4.25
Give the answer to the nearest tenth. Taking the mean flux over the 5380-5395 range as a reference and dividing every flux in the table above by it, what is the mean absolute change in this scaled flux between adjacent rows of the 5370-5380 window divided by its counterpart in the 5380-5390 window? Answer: 1.0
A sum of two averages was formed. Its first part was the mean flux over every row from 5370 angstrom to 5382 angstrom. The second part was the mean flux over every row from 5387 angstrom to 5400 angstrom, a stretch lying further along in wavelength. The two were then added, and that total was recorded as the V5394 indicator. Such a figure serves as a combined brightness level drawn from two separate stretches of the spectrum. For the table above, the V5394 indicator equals 153.8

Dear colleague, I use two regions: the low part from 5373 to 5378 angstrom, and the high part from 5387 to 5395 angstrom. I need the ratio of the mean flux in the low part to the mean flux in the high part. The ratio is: 1.01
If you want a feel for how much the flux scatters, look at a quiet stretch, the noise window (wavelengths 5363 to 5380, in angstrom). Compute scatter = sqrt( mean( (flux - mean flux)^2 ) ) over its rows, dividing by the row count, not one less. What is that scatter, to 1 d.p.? 1.3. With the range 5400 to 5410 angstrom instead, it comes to 2.4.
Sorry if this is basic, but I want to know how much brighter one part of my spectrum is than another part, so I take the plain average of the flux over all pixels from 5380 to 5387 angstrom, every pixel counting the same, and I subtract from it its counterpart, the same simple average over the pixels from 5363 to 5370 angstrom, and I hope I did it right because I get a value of 2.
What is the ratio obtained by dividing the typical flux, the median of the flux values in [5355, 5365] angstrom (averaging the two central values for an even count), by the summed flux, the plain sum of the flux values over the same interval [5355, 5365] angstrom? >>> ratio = 0.255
